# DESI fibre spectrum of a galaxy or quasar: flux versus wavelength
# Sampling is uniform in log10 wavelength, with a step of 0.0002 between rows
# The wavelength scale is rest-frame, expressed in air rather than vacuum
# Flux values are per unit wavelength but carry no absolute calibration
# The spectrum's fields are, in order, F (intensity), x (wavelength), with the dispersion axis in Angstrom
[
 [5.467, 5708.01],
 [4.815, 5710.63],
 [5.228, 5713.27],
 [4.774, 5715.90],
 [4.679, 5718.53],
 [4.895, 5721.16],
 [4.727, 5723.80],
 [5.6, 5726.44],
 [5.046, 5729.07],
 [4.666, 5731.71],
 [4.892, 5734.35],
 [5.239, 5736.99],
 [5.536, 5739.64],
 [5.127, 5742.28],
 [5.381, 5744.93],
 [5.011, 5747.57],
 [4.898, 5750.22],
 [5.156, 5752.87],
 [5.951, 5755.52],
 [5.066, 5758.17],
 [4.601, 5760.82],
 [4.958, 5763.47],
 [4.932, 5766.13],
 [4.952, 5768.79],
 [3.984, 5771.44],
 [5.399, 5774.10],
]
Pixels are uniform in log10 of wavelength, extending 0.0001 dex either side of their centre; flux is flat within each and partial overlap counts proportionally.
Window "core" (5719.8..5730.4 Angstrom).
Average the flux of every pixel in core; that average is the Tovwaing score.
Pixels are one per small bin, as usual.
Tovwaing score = 5.07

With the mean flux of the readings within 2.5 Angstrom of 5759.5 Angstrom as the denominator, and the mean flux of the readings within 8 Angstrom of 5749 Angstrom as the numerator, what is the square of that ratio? 1.18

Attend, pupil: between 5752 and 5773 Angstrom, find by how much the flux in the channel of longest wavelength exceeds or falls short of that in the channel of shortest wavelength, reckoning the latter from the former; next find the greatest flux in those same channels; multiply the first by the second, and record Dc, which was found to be -7.0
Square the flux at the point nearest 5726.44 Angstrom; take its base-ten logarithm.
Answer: 1.50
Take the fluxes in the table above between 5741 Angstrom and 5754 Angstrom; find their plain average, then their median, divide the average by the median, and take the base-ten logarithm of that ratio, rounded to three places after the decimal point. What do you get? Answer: -0.001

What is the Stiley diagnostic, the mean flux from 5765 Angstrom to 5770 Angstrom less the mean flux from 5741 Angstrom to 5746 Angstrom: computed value -0.31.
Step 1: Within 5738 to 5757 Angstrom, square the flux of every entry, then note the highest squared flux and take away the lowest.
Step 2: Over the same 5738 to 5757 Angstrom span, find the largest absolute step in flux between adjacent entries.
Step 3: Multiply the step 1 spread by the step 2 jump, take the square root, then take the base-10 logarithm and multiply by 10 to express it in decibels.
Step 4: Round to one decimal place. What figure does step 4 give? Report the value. 4.8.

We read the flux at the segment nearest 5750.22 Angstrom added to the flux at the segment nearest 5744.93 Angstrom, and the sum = 10.3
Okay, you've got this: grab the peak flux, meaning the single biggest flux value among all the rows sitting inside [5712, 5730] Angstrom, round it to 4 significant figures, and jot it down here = 5.600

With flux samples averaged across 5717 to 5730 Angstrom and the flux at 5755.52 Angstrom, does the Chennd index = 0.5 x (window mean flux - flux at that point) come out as -0.48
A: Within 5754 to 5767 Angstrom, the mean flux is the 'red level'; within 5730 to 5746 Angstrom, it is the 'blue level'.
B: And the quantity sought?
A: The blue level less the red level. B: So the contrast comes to 0.0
